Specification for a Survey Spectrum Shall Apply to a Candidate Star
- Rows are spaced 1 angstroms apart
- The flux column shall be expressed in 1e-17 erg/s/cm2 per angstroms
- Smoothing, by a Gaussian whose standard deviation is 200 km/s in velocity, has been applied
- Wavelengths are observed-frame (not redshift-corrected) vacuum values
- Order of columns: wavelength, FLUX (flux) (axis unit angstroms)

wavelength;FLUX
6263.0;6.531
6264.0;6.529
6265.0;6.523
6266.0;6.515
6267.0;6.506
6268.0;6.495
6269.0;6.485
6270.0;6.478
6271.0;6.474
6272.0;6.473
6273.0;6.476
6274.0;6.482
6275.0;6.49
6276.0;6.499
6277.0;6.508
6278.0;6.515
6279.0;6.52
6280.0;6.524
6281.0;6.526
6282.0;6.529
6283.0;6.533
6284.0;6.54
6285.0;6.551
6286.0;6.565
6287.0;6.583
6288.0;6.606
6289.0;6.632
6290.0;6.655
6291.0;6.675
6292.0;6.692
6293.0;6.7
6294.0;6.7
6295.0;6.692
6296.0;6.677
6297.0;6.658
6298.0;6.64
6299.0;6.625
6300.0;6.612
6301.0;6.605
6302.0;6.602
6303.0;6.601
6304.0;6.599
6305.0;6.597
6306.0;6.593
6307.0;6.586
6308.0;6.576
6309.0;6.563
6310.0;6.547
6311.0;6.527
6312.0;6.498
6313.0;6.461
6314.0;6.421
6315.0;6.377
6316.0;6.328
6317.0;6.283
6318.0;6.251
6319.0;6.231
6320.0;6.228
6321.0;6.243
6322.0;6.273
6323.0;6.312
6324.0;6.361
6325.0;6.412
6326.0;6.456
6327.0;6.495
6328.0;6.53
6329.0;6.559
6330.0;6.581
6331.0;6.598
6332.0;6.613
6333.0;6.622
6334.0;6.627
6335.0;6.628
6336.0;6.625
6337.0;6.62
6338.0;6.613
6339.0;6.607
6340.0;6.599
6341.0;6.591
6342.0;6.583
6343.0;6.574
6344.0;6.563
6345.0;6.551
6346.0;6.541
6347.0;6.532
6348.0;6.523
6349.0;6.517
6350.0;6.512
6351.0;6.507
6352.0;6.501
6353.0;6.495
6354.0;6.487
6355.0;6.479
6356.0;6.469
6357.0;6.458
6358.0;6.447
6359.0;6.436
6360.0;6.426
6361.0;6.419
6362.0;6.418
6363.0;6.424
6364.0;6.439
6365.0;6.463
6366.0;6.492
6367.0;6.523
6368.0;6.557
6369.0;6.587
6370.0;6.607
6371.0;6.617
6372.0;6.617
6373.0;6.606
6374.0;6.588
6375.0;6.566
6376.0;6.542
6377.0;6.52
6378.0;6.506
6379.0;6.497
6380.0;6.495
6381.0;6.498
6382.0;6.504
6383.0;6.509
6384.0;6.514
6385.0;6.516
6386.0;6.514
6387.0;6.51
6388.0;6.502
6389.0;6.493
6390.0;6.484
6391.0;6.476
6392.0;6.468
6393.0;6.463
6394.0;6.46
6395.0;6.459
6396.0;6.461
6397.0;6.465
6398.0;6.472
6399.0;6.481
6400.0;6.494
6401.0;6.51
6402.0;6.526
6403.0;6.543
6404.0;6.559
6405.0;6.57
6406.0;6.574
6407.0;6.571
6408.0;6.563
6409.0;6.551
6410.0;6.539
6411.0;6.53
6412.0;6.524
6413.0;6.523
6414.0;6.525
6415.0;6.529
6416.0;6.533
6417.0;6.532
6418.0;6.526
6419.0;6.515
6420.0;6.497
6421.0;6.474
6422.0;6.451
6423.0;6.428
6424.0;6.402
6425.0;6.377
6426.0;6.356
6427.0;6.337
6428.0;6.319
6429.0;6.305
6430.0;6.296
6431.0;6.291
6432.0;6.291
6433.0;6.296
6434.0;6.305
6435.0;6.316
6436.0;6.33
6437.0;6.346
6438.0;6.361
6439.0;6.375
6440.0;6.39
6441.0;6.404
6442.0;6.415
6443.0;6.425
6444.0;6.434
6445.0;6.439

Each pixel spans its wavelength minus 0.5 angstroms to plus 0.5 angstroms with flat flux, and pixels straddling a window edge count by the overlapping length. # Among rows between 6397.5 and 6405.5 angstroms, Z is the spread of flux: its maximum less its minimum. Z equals 0.10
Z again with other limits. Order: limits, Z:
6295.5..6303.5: 0.08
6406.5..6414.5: 0.05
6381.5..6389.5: 0.02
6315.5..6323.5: 0.10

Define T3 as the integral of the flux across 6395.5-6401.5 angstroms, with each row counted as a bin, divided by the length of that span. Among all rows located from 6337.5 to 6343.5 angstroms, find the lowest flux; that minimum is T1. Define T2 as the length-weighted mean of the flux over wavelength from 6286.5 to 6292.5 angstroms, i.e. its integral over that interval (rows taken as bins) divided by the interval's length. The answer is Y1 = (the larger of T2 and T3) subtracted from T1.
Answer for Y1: -0.07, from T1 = 6.574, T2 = 6.6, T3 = 6.48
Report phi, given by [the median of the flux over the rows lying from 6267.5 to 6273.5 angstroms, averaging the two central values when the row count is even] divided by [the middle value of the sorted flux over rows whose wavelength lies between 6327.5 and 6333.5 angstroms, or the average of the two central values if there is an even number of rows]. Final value 0.98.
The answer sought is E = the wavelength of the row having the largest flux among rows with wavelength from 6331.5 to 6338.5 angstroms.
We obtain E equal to 6335.0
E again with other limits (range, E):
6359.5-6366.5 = 6366.0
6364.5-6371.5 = 6371.0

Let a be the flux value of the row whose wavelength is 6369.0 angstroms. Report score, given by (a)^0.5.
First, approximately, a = 6.587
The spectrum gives 2.57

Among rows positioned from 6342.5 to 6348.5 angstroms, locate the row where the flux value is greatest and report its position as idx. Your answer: 6343.0 angstroms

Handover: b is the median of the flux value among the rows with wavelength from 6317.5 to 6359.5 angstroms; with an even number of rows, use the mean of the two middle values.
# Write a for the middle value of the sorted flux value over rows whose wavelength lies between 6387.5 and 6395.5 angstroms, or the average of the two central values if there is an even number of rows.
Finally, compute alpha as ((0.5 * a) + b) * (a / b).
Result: 9.7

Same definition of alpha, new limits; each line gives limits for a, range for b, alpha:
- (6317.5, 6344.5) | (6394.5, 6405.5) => 9.9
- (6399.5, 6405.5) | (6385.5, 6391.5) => 9.8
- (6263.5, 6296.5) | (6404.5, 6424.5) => 9.8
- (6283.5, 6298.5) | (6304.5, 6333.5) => 10.1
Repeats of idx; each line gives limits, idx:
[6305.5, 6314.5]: 6306.0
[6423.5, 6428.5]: 6424.0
